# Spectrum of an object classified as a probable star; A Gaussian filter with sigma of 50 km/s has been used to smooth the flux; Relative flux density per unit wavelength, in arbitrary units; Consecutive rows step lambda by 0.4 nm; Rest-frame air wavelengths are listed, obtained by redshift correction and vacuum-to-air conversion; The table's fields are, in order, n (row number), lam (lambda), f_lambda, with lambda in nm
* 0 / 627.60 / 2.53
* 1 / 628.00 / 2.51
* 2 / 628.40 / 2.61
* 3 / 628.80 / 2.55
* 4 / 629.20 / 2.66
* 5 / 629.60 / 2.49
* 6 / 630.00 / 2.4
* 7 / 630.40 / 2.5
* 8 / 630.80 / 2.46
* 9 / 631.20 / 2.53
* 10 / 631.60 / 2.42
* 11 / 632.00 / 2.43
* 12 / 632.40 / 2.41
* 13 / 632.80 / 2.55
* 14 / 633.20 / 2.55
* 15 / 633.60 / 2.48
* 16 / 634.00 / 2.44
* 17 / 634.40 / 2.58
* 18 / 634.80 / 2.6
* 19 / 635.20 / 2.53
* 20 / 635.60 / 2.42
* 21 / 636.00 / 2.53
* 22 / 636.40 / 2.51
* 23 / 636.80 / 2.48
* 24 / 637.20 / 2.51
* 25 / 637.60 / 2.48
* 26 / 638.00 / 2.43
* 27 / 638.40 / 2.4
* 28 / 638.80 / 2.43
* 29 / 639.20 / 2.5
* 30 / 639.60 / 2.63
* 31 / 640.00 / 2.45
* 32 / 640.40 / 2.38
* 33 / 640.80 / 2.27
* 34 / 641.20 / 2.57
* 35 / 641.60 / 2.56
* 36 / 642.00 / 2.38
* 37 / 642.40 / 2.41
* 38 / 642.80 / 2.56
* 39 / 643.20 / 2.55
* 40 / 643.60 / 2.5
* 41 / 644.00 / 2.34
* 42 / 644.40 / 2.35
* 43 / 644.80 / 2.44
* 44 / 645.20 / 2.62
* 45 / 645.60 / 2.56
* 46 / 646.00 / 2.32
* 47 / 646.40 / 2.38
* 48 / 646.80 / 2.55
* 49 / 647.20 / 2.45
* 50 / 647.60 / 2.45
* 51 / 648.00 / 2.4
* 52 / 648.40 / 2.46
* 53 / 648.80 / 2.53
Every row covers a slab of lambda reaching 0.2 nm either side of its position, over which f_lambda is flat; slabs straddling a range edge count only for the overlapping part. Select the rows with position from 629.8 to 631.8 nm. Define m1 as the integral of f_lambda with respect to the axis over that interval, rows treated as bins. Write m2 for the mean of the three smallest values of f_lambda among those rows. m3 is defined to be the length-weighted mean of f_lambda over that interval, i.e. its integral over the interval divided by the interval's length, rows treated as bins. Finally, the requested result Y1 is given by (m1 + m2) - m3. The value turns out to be 4.89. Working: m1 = 4.92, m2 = 2.43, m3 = 2.46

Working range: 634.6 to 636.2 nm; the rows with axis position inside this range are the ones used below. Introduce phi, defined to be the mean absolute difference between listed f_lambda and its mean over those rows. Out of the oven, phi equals 0.050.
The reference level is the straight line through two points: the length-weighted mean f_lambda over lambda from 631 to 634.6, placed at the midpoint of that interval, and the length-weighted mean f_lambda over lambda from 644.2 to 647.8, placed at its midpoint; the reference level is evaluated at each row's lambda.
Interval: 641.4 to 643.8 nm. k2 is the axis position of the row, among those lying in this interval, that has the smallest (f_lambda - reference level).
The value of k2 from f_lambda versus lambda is 642.00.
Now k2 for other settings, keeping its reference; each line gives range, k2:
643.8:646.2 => 646.00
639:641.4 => 640.80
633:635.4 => 634.00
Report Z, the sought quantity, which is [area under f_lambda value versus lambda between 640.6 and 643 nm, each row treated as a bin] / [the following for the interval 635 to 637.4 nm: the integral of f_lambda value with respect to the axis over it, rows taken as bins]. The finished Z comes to 0.98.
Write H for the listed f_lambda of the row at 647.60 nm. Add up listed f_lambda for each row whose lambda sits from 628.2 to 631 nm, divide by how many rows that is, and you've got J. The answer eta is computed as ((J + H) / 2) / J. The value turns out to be 0.99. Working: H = 2.45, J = 2.524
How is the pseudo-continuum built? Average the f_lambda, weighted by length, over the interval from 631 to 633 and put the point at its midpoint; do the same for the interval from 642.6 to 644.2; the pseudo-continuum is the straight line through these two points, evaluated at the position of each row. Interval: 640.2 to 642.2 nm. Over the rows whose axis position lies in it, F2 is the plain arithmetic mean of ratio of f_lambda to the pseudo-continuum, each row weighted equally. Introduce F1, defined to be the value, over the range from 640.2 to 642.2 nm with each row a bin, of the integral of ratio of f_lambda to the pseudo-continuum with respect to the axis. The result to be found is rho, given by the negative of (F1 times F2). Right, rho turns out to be -1.9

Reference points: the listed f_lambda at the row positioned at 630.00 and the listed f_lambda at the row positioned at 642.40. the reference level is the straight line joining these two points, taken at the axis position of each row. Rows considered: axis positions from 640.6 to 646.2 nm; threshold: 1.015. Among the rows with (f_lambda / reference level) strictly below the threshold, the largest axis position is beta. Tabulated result 646.00 nm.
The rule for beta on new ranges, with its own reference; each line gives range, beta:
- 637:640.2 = 638.80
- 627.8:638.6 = 638.40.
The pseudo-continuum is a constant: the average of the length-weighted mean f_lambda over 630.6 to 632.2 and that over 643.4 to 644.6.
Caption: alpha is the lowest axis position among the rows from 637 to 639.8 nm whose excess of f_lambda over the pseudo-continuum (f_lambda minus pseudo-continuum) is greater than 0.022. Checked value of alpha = 637.20 nm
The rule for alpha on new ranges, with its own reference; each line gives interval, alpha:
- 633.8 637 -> 634.40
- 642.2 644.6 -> 642.80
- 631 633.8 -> 631.20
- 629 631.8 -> 629.20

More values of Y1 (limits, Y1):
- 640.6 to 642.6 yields 4.79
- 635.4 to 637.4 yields 4.96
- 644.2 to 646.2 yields 4.83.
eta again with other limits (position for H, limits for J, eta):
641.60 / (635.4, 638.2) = 1.02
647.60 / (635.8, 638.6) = 0.99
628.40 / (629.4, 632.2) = 1.03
